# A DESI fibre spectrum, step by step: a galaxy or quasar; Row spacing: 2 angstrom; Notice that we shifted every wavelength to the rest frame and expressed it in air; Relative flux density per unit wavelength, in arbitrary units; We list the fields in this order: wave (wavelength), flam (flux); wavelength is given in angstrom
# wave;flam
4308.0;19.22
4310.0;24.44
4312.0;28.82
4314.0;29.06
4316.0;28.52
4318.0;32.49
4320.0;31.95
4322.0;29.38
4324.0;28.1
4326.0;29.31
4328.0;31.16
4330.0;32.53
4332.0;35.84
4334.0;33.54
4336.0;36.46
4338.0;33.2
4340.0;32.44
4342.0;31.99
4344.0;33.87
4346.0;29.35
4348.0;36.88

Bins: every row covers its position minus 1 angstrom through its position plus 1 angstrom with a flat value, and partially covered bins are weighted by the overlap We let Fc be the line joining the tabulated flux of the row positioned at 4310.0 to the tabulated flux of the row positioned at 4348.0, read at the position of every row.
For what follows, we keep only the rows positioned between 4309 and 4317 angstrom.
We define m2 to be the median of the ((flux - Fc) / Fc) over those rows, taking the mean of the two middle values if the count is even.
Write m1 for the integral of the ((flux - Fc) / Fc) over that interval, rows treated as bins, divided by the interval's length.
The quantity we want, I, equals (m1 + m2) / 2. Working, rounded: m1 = 0.09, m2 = 0.10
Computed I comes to 0.10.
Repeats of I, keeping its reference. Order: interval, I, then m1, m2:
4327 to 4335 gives 0.05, 0.06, 0.04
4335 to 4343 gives -0.02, -0.01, -0.03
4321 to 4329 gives 0.01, 0.00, 0.01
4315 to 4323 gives 0.12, 0.12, 0.12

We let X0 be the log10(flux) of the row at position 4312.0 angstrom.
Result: 1.46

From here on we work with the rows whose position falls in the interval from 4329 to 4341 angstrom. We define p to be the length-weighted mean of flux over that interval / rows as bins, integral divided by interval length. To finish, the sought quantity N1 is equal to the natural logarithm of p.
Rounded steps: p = 34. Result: 3.53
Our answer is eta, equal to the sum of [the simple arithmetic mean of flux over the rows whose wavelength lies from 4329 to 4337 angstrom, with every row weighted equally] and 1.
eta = 36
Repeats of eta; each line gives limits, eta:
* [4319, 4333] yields 32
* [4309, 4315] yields 28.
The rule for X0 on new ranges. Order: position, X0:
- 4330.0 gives 1.51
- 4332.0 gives 1.55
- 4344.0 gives 1.53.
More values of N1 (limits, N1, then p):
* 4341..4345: 3.49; 33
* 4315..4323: 3.42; 31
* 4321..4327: 3.36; 29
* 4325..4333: 3.47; 32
